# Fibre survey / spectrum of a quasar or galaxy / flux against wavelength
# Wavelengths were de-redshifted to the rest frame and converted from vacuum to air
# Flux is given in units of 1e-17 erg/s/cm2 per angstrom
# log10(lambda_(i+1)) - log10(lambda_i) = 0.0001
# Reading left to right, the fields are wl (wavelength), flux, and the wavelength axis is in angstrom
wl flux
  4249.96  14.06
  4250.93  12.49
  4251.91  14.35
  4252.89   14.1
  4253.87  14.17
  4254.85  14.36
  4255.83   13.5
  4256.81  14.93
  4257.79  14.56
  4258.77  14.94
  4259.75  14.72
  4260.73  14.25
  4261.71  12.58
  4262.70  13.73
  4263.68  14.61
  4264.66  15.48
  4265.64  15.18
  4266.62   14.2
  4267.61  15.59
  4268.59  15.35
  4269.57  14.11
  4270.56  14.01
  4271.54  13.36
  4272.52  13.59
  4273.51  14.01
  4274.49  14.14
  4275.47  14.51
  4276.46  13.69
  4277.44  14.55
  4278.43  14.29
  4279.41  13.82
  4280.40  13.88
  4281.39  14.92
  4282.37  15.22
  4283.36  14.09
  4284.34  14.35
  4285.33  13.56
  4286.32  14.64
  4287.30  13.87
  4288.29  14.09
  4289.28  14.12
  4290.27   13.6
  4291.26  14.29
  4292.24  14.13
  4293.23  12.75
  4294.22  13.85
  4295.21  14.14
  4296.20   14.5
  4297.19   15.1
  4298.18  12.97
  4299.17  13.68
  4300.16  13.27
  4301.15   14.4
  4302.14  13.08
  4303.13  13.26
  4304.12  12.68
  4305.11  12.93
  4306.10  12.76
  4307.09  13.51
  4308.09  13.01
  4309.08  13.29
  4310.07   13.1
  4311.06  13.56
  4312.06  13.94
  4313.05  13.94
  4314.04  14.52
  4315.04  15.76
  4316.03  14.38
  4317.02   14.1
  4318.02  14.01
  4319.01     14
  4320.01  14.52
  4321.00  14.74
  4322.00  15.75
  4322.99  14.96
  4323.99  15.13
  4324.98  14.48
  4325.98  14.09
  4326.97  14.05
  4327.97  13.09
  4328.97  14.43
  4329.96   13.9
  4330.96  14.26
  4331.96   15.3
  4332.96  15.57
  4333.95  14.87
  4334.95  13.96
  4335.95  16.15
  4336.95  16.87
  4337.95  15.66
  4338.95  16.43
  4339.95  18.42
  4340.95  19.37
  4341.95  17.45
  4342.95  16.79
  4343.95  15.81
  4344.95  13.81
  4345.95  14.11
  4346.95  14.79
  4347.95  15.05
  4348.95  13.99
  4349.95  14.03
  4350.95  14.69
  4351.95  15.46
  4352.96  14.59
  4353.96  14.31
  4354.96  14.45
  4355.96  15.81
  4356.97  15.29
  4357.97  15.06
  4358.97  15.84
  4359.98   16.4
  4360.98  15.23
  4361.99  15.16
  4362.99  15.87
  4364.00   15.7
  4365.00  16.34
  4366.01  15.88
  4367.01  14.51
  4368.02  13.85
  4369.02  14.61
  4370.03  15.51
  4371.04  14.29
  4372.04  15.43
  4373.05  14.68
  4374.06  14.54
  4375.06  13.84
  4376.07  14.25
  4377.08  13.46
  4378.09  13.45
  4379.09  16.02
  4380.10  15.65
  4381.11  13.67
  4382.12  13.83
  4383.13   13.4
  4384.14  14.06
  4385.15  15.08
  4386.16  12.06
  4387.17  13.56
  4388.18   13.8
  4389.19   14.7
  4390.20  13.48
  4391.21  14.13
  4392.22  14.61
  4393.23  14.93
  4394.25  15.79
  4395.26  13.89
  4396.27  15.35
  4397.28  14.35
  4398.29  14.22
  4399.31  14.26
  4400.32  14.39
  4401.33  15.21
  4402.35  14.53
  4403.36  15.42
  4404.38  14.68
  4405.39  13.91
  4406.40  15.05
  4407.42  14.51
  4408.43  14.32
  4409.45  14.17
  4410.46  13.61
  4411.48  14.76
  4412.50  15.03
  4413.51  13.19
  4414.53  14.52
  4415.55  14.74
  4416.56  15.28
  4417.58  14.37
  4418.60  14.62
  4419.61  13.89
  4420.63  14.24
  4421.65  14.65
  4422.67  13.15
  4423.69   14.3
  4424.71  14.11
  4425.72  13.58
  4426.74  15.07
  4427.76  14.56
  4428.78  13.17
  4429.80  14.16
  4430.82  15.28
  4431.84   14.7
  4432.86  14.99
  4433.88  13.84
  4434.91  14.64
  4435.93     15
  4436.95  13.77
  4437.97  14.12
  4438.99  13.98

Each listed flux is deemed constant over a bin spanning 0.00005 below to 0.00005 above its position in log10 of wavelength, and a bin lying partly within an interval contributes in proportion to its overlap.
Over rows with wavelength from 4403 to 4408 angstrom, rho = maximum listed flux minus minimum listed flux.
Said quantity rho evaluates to 1.51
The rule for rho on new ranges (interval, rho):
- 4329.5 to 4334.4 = 1.67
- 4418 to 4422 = 0.76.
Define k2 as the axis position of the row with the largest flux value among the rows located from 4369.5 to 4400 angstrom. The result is 4379.09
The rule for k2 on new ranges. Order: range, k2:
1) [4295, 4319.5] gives 4315.04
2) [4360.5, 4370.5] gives 4365.00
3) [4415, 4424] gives 4416.56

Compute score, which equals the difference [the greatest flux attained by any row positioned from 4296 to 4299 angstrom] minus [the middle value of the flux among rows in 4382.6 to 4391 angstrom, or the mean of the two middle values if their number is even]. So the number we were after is 1.4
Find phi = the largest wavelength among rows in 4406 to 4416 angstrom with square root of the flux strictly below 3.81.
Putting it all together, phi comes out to 4413.51 angstrom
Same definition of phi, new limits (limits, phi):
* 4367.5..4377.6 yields 4377.08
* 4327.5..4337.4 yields 4334.95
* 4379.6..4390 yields 4388.18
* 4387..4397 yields 4395.26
